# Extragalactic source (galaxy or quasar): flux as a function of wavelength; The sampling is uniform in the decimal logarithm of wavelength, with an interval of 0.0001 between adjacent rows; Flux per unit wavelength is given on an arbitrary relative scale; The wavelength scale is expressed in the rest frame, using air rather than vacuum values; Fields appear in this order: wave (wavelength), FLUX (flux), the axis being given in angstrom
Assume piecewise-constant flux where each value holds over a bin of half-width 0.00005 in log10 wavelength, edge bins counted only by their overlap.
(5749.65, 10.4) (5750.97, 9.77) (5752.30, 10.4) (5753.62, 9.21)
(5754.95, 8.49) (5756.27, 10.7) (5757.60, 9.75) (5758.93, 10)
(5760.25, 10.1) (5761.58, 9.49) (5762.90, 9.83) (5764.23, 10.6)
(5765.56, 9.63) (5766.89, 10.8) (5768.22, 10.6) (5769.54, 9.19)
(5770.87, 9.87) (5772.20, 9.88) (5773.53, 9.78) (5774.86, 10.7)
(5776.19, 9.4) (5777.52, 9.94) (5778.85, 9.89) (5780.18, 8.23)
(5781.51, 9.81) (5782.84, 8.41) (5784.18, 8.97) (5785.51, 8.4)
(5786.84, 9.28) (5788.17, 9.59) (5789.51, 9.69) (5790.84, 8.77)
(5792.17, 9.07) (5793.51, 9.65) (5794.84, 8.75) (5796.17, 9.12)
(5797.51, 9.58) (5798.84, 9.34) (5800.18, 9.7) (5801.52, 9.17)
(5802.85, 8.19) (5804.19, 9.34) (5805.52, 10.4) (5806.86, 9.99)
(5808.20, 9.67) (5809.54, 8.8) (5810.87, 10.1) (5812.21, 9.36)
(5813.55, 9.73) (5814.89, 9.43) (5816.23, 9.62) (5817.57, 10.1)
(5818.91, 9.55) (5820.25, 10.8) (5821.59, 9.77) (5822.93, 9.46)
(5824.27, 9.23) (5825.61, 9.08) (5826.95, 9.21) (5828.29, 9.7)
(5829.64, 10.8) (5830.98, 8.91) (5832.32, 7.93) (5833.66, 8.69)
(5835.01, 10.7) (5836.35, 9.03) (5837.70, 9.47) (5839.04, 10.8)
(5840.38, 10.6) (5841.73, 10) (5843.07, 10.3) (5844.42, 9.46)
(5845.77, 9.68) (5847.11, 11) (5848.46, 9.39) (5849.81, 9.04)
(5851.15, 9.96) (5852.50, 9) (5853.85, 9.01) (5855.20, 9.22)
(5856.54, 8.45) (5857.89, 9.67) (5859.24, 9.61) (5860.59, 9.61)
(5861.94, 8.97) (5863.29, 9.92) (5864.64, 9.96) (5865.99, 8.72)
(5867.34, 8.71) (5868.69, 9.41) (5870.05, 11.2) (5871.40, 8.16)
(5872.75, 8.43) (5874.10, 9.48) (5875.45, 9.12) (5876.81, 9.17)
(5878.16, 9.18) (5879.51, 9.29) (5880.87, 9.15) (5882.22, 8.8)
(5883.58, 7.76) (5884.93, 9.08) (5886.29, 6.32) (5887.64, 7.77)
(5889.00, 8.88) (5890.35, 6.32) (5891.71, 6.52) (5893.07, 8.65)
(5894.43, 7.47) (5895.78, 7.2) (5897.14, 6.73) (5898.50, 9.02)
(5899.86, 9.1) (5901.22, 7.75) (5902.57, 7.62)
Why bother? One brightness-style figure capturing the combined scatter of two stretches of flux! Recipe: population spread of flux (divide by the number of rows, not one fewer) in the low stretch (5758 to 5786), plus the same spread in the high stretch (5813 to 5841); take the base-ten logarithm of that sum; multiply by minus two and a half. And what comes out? -0.41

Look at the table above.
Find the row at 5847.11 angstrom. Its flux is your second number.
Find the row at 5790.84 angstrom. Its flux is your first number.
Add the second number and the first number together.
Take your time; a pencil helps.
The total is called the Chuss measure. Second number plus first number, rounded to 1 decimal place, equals 19.8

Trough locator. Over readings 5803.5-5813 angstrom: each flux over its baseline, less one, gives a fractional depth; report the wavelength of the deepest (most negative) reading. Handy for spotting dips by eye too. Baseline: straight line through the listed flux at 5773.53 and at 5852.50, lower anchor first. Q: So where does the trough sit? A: 5809.54 angstrom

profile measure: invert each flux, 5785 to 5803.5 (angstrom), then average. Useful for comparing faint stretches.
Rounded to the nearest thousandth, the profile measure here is 0.109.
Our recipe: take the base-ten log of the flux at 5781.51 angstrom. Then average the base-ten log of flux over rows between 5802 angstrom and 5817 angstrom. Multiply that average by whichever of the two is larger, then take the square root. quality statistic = 0.98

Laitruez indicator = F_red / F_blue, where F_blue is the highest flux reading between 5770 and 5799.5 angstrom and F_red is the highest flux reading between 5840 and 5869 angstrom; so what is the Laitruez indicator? 1.03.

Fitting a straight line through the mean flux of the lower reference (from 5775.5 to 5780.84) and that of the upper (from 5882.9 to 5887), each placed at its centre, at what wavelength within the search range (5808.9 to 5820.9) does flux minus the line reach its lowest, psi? 5809.54 angstrom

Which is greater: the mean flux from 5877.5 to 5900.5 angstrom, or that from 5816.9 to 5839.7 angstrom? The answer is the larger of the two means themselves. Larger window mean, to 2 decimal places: 9.60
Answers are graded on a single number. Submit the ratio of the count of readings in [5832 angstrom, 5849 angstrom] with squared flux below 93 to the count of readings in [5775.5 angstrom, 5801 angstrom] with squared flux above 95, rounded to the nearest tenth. 2.0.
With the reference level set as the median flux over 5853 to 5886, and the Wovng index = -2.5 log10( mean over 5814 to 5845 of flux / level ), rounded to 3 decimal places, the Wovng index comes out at -0.060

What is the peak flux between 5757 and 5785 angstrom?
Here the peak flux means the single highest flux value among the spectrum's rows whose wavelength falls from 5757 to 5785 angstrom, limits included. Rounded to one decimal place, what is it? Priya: 10.8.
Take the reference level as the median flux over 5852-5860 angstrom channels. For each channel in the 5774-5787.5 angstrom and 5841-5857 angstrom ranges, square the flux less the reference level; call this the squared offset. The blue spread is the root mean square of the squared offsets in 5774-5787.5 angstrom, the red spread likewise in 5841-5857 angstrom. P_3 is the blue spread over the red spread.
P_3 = 0.80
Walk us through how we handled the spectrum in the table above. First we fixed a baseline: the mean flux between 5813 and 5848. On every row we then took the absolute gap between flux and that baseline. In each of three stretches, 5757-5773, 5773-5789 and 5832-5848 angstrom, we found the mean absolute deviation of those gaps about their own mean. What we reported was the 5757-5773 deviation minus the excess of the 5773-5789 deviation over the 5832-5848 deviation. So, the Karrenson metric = 0.23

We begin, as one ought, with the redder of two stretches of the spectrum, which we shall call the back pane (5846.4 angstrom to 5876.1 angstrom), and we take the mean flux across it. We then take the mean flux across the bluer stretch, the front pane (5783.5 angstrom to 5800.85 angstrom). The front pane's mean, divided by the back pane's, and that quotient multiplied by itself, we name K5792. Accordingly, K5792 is 0.97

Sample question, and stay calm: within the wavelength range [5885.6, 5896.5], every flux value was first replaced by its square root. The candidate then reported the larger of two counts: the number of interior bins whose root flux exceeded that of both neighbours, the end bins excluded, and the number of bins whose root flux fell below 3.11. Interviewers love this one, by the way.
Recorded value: 8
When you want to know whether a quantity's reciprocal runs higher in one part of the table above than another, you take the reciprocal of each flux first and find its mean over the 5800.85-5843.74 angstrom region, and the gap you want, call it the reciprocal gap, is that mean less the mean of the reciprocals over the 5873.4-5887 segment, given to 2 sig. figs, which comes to -0.012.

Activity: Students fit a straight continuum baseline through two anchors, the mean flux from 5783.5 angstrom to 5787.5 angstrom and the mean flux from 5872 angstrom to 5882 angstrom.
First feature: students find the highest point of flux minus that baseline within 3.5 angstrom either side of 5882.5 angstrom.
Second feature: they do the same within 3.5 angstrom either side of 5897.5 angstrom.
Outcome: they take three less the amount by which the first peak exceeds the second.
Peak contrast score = 2.8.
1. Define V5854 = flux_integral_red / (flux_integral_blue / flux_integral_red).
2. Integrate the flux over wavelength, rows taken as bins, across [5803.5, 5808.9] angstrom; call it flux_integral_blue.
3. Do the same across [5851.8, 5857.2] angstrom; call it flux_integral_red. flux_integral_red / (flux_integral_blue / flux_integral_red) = 44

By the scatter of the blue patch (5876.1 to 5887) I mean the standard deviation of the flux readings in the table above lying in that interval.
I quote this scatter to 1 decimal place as 1.0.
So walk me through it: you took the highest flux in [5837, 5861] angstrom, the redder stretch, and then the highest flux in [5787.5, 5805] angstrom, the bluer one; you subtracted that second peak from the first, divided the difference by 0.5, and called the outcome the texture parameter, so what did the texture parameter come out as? 3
